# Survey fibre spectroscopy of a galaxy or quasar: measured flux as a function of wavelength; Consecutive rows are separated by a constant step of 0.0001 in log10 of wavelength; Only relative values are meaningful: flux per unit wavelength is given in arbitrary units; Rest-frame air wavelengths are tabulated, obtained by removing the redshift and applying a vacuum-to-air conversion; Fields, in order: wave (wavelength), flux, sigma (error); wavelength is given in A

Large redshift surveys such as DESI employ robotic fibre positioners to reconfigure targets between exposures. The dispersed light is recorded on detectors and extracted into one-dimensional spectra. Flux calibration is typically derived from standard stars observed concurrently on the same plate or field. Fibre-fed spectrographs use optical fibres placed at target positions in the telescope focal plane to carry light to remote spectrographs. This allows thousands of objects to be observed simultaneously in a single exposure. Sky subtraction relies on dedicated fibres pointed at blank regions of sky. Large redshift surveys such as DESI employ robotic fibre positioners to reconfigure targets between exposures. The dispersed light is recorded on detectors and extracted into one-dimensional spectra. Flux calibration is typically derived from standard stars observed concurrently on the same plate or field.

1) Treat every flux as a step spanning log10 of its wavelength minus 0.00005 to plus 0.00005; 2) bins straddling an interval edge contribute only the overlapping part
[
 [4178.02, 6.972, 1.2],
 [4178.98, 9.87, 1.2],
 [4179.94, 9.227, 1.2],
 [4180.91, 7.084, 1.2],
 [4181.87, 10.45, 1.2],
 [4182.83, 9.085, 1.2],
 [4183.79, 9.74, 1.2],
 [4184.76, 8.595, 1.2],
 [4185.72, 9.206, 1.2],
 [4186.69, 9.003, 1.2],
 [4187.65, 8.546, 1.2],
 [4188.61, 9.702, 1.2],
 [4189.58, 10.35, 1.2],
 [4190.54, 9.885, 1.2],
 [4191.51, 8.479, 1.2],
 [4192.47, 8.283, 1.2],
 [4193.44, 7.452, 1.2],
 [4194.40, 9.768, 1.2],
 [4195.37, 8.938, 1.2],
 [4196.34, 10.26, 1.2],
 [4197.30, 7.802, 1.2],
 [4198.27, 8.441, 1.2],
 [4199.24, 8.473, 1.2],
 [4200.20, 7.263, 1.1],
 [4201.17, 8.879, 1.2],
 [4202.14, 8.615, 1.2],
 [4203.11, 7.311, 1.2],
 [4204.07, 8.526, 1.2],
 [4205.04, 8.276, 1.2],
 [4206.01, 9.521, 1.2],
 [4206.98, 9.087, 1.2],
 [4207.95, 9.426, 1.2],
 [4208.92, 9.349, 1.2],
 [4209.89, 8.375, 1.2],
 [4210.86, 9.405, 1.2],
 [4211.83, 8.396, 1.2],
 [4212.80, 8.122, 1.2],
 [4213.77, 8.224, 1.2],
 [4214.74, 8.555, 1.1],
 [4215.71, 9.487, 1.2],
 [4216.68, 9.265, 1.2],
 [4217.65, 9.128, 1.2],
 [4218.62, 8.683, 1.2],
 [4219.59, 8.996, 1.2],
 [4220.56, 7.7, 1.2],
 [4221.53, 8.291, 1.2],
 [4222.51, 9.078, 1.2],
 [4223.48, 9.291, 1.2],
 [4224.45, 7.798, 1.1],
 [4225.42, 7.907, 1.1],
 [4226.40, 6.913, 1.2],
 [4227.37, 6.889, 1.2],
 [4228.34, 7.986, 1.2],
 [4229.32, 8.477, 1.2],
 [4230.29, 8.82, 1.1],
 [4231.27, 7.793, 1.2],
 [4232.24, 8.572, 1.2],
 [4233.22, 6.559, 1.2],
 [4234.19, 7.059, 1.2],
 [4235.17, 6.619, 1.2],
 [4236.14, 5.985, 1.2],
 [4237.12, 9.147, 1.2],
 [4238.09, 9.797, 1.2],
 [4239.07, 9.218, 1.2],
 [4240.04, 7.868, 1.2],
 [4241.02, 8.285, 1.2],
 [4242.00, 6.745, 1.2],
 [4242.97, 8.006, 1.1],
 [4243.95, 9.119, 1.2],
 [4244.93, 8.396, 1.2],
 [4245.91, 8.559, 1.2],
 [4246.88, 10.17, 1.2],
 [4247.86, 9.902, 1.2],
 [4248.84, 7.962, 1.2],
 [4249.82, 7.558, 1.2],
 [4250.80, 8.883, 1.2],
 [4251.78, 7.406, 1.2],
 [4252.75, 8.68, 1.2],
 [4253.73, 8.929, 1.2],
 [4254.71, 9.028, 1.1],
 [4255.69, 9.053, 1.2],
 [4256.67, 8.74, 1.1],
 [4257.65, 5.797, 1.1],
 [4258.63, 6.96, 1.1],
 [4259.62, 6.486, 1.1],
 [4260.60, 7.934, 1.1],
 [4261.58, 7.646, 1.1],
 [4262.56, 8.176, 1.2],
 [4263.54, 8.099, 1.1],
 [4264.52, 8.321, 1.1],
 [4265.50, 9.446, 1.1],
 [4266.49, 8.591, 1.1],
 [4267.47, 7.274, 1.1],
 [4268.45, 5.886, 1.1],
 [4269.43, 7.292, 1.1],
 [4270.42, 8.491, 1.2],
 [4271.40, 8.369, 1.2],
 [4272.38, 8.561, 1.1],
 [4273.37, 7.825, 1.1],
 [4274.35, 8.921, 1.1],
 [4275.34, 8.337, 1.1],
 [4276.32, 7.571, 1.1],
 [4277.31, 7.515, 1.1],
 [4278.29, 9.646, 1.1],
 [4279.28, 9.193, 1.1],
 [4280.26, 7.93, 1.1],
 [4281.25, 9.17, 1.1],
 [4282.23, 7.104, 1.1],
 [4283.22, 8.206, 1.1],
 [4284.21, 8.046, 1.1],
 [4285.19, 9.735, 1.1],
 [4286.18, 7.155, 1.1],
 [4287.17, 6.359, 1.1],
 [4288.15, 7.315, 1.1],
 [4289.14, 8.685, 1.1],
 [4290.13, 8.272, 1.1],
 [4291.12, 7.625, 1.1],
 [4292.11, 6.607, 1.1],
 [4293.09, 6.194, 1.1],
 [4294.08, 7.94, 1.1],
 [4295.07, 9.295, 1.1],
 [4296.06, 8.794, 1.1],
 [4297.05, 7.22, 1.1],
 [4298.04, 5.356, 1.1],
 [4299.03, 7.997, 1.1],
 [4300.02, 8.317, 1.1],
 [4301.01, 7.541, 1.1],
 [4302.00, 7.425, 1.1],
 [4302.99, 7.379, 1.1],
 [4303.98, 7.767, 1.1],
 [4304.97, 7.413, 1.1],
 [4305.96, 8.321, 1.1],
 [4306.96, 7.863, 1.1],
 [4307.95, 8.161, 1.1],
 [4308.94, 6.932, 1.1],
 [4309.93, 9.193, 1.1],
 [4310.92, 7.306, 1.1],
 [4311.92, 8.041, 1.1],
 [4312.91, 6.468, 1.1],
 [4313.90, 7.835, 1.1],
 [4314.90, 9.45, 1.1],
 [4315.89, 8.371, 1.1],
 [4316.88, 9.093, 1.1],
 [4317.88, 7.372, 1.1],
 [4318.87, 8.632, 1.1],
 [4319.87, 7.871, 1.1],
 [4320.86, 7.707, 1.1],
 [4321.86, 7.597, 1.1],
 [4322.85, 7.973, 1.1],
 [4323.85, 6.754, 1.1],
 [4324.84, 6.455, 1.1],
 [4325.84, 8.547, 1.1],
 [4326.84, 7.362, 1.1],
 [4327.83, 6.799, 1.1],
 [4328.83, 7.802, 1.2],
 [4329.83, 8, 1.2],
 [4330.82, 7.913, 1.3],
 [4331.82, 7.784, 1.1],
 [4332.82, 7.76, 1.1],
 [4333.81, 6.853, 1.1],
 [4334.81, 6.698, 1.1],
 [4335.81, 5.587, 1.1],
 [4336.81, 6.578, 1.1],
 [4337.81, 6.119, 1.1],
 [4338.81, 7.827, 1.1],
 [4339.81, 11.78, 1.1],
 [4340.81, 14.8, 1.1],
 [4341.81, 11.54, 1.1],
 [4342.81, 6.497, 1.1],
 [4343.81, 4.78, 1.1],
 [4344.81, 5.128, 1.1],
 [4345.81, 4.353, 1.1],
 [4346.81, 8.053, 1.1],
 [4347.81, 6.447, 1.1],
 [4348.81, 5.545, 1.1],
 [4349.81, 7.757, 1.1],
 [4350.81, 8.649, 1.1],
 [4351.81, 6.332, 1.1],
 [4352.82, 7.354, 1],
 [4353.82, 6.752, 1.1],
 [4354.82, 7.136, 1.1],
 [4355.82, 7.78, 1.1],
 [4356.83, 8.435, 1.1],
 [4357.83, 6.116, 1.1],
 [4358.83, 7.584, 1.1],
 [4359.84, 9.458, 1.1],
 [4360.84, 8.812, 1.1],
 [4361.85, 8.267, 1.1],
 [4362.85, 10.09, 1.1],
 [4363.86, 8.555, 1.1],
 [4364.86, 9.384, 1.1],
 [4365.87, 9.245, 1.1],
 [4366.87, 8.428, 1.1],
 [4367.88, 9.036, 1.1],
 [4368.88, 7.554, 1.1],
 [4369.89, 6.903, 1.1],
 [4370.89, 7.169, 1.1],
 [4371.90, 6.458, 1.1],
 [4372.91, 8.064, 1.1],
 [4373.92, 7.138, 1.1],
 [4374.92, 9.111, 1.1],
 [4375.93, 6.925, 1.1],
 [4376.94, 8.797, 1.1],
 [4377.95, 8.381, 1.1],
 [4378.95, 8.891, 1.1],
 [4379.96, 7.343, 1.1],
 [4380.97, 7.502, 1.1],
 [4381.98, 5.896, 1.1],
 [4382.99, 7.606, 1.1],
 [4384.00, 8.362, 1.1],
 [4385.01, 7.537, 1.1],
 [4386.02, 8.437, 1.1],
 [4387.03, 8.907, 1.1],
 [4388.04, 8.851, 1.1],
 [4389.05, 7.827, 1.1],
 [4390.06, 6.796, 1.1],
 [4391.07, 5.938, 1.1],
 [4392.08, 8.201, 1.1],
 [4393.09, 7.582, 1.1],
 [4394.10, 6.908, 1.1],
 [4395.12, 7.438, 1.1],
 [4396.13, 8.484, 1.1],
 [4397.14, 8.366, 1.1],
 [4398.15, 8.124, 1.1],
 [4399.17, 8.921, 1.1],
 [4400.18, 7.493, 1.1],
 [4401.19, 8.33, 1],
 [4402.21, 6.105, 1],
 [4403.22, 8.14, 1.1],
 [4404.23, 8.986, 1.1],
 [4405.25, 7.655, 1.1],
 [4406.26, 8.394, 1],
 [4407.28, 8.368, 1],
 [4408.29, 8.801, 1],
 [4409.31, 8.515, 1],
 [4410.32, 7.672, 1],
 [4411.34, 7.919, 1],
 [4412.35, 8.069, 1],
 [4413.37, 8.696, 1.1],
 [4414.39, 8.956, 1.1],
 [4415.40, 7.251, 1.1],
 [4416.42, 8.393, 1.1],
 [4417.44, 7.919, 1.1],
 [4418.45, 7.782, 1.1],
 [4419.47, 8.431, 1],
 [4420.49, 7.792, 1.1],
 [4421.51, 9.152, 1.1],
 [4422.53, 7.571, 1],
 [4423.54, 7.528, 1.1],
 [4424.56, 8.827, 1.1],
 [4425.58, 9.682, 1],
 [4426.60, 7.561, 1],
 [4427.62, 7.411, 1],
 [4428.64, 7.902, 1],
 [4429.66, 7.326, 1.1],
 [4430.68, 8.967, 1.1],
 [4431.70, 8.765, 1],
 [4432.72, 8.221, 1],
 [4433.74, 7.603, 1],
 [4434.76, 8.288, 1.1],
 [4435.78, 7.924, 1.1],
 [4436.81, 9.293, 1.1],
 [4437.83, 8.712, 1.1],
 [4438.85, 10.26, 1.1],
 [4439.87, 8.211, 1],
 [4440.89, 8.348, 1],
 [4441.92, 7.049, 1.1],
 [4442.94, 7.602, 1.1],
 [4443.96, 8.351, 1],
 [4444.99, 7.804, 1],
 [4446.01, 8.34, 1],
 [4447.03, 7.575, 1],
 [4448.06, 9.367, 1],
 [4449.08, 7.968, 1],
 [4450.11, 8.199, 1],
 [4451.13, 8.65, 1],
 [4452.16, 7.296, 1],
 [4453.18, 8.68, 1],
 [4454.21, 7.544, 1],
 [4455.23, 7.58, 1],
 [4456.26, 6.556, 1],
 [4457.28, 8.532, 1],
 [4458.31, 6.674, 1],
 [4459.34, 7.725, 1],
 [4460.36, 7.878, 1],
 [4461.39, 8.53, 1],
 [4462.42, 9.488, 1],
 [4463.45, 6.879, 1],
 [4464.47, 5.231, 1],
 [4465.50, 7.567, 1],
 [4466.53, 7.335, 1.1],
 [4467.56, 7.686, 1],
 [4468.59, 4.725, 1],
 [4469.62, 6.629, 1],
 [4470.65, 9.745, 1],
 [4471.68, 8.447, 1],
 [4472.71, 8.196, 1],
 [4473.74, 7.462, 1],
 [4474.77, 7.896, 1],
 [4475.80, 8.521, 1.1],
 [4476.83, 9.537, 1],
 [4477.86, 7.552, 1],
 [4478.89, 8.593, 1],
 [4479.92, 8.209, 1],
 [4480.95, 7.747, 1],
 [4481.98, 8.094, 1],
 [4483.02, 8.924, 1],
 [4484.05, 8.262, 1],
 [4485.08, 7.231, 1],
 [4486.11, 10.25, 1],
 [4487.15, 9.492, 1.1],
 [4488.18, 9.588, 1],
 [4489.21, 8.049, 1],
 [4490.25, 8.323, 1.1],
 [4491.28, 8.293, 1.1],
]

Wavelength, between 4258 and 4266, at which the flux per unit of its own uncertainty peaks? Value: 4265.50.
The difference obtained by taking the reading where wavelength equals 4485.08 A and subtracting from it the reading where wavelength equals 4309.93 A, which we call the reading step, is -2.0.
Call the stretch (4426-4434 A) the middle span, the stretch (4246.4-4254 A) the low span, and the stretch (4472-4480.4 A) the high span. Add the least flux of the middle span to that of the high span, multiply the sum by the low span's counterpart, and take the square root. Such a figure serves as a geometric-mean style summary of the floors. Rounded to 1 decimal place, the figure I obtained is 10.5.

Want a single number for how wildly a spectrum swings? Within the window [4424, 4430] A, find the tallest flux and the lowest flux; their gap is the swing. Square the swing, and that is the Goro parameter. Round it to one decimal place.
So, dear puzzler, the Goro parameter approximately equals 5.6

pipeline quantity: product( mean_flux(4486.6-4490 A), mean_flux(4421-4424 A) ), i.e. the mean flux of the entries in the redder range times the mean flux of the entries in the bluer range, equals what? 73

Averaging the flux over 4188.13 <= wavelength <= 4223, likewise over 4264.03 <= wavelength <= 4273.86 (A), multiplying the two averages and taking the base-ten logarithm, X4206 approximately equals 1.85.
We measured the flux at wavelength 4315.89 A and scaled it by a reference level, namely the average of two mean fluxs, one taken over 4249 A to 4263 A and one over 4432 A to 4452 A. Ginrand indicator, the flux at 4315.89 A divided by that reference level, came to 1.03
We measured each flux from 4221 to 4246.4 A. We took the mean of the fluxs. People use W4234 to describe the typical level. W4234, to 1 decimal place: 8.0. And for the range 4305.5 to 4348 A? 7.7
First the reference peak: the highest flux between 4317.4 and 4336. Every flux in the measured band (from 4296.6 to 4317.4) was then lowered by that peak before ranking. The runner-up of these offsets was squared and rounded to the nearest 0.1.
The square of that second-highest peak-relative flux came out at 0.3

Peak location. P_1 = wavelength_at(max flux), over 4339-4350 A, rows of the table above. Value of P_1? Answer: 4340.81 A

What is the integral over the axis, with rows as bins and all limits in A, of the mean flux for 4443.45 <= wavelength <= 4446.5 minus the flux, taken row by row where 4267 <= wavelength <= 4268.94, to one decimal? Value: 3.1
